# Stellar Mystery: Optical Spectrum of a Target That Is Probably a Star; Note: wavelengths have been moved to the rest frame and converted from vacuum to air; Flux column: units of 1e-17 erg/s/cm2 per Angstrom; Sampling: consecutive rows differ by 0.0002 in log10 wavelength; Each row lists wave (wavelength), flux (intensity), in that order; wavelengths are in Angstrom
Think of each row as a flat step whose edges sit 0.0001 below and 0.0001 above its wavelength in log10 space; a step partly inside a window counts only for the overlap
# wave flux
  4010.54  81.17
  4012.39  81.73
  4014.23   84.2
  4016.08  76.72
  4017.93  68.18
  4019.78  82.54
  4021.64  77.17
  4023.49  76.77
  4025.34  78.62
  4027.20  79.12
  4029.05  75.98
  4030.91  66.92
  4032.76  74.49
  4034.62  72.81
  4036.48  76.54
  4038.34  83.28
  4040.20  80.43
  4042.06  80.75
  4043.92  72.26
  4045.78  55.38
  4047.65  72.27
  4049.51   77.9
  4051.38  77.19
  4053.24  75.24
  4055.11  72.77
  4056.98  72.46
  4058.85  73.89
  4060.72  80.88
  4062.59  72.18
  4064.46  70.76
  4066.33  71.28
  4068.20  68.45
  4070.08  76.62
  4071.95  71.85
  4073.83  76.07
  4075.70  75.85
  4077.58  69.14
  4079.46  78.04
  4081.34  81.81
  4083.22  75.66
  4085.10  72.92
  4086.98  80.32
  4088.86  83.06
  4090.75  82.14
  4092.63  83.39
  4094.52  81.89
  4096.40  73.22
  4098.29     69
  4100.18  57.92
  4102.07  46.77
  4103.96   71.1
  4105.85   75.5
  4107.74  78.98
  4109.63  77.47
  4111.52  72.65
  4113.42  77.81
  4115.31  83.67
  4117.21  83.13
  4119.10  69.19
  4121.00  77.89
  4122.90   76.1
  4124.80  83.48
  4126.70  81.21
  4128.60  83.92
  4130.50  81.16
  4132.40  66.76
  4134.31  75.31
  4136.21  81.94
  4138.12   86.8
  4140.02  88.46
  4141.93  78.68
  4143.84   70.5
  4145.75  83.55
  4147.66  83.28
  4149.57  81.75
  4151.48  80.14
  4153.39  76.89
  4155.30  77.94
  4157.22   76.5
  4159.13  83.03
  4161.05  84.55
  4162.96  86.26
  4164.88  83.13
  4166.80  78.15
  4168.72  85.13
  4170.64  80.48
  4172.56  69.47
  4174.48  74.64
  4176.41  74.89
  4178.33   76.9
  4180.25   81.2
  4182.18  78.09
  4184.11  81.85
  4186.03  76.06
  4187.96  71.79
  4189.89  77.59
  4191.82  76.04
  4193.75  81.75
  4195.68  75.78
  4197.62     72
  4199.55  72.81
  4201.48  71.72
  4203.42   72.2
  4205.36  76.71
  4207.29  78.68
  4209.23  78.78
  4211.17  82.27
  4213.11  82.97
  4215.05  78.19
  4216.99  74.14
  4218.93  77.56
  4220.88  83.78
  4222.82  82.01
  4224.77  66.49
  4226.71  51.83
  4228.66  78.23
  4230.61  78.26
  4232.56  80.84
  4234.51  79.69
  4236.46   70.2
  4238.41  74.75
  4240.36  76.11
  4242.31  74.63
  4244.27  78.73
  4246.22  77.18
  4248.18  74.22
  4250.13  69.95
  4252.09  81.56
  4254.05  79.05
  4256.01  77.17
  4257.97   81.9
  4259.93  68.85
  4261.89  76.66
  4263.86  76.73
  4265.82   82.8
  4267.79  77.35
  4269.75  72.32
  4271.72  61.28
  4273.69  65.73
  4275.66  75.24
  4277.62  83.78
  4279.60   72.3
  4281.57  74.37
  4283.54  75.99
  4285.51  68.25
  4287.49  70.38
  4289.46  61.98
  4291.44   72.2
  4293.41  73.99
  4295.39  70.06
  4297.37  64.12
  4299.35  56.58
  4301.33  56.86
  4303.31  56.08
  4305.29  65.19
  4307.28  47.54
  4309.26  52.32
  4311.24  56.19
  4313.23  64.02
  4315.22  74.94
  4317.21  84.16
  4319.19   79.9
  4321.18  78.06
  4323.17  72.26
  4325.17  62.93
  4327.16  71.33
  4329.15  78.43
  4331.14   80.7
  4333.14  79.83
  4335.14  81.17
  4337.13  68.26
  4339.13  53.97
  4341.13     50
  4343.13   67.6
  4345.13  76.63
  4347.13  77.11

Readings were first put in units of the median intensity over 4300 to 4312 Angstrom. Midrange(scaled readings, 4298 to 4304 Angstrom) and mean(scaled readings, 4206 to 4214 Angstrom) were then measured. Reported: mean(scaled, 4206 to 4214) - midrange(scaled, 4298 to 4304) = 0.43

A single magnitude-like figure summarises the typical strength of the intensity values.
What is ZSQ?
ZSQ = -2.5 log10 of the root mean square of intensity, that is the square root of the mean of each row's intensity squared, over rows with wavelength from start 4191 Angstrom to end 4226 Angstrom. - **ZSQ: -4.72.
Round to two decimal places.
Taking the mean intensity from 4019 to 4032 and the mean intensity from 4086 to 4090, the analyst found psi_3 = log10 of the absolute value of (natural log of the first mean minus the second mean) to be 1.89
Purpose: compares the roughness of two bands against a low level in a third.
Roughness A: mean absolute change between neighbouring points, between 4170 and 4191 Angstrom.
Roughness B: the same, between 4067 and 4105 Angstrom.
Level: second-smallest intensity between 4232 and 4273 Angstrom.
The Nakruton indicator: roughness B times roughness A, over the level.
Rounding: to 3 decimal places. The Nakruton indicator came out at 0.413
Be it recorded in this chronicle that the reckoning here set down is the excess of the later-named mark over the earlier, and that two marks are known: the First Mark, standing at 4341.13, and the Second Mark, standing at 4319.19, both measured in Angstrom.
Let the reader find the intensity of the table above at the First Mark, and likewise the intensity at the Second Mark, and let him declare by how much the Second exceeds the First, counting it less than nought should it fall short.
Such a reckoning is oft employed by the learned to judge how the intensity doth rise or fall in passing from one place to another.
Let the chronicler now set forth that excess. 30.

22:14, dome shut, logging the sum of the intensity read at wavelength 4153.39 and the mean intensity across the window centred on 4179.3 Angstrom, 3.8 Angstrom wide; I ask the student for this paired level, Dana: 156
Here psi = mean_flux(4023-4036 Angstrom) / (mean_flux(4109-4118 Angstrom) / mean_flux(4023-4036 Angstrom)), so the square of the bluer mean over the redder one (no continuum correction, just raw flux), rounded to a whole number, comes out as 71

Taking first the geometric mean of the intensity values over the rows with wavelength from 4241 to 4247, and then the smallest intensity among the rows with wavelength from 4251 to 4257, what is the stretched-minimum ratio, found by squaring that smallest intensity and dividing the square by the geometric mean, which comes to 78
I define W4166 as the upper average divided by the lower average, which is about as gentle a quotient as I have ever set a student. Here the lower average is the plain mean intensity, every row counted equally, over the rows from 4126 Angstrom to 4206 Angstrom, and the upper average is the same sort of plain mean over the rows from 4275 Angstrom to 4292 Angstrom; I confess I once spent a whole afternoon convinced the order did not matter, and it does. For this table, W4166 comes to 0.93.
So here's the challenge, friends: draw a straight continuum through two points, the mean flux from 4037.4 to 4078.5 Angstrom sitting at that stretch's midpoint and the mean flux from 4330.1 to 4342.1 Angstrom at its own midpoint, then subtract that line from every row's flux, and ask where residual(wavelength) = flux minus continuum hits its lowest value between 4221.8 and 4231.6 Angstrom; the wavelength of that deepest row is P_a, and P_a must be 4226.71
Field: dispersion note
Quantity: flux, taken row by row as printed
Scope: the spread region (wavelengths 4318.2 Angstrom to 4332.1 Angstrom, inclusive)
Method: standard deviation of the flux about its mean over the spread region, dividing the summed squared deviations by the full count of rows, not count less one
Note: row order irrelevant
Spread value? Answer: 5.9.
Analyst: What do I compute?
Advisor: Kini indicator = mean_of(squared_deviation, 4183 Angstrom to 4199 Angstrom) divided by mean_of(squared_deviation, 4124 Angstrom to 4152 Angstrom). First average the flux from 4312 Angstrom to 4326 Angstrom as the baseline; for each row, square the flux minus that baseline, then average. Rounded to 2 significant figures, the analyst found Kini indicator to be 0.27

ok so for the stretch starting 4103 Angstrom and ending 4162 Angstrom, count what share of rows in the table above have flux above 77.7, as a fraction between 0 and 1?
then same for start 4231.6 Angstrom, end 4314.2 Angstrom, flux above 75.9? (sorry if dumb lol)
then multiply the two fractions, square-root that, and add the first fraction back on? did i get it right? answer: 1.1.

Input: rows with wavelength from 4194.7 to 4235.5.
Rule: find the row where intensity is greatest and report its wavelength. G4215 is 4220.88 Angstrom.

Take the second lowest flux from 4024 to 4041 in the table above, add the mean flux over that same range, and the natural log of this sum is 5.01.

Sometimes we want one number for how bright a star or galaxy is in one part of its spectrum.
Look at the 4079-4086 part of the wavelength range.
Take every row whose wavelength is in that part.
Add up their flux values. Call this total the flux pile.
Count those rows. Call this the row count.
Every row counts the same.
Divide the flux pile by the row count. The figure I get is 77.1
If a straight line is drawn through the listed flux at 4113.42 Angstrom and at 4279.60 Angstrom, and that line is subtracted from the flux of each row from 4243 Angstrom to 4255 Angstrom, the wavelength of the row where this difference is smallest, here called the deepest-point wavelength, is 4250.13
